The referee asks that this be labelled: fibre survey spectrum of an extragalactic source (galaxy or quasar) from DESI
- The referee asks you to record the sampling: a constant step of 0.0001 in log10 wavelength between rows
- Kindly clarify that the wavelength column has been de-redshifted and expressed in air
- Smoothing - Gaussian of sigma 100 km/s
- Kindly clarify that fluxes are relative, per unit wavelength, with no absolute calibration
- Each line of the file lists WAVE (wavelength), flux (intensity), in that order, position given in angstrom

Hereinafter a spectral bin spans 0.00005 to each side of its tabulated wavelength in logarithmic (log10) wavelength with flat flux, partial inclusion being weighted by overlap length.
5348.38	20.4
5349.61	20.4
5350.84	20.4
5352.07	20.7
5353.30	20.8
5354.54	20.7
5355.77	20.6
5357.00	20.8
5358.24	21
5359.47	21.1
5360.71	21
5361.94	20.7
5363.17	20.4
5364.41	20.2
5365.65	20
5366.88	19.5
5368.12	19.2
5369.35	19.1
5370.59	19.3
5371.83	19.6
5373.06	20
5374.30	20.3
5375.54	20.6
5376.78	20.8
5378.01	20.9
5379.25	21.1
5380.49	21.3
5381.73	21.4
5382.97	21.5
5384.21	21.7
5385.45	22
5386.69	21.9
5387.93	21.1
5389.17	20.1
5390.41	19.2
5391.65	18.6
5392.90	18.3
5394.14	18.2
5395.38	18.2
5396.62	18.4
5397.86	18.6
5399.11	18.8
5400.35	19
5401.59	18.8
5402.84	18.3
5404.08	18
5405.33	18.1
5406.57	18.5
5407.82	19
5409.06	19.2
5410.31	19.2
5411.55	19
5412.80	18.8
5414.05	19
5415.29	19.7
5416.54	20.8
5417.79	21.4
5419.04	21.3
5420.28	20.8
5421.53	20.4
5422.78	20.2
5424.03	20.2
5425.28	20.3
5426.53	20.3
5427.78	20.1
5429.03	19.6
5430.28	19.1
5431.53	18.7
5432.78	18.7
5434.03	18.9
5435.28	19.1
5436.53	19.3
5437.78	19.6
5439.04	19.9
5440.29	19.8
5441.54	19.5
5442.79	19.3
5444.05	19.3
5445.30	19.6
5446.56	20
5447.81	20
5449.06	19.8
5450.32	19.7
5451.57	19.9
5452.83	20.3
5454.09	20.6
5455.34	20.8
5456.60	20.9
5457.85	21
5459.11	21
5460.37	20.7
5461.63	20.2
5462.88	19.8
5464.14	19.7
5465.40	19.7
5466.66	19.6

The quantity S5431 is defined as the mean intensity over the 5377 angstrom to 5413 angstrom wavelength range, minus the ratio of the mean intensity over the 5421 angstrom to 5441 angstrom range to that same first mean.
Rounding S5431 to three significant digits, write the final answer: 18.6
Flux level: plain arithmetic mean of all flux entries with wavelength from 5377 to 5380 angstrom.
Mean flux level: 21.0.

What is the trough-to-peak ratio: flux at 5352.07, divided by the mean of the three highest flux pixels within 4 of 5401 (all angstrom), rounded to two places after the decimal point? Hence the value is 1.10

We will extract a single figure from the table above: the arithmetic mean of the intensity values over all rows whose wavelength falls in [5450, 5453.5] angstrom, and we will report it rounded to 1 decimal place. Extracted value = 20.0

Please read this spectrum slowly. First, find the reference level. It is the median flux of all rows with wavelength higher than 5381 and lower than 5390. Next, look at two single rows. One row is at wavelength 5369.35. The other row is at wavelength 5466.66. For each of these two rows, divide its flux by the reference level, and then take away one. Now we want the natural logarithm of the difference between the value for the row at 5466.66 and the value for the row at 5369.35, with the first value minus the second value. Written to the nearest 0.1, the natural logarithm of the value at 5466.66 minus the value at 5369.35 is -3.8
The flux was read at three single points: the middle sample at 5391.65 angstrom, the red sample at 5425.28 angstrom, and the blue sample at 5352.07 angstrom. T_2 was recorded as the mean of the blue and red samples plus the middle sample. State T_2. 39.1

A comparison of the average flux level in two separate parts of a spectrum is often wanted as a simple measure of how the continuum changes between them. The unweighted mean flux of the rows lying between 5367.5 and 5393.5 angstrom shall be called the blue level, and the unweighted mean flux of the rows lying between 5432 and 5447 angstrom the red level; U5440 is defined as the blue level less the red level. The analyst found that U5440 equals 1.0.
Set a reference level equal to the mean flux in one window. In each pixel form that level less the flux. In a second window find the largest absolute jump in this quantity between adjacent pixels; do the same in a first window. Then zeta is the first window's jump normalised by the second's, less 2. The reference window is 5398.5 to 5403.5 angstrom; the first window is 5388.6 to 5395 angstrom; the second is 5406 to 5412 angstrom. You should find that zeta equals -0.2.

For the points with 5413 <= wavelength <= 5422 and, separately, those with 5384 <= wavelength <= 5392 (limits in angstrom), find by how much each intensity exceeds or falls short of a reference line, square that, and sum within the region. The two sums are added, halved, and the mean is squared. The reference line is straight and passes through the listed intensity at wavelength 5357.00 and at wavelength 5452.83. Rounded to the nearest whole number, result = 62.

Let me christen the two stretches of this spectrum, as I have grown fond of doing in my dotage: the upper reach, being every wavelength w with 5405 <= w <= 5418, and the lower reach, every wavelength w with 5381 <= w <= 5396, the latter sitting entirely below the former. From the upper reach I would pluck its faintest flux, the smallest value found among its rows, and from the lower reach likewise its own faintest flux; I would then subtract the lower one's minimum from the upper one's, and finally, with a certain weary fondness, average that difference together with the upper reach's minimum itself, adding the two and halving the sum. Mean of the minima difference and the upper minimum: 9.0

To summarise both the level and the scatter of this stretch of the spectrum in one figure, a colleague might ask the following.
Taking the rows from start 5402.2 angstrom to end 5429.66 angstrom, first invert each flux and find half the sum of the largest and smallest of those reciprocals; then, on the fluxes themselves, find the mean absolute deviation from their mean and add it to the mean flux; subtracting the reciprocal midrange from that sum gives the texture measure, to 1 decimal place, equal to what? 20.4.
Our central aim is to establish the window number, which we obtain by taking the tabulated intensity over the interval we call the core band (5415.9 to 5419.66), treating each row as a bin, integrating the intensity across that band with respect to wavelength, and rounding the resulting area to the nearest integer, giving 79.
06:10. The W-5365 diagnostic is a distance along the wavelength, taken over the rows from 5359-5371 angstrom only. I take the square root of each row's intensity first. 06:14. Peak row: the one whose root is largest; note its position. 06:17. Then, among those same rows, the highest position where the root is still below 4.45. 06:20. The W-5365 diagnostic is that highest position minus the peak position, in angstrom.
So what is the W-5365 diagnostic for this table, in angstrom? 11.1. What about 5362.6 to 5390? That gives -13.6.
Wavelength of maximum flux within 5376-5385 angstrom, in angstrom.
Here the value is 5384.21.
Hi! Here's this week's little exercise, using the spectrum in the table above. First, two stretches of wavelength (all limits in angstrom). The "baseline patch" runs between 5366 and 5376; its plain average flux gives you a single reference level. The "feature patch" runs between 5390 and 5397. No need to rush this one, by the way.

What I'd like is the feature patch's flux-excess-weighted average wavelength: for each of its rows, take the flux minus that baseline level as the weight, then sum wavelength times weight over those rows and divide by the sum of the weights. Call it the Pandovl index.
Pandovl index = 5394.0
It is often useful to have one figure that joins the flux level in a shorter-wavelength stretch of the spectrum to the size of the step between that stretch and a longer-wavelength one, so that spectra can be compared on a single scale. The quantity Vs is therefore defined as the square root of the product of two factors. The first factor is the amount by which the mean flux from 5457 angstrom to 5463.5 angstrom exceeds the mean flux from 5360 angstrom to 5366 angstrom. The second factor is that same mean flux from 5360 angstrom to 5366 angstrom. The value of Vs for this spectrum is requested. 1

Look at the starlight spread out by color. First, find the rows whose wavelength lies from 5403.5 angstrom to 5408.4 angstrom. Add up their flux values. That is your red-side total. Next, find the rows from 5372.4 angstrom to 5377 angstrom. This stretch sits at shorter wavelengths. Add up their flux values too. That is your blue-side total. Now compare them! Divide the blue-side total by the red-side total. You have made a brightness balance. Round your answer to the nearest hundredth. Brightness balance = 1.11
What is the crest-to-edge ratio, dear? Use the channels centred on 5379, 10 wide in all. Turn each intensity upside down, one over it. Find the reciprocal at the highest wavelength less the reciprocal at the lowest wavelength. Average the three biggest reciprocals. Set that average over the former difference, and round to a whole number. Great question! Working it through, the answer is -18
